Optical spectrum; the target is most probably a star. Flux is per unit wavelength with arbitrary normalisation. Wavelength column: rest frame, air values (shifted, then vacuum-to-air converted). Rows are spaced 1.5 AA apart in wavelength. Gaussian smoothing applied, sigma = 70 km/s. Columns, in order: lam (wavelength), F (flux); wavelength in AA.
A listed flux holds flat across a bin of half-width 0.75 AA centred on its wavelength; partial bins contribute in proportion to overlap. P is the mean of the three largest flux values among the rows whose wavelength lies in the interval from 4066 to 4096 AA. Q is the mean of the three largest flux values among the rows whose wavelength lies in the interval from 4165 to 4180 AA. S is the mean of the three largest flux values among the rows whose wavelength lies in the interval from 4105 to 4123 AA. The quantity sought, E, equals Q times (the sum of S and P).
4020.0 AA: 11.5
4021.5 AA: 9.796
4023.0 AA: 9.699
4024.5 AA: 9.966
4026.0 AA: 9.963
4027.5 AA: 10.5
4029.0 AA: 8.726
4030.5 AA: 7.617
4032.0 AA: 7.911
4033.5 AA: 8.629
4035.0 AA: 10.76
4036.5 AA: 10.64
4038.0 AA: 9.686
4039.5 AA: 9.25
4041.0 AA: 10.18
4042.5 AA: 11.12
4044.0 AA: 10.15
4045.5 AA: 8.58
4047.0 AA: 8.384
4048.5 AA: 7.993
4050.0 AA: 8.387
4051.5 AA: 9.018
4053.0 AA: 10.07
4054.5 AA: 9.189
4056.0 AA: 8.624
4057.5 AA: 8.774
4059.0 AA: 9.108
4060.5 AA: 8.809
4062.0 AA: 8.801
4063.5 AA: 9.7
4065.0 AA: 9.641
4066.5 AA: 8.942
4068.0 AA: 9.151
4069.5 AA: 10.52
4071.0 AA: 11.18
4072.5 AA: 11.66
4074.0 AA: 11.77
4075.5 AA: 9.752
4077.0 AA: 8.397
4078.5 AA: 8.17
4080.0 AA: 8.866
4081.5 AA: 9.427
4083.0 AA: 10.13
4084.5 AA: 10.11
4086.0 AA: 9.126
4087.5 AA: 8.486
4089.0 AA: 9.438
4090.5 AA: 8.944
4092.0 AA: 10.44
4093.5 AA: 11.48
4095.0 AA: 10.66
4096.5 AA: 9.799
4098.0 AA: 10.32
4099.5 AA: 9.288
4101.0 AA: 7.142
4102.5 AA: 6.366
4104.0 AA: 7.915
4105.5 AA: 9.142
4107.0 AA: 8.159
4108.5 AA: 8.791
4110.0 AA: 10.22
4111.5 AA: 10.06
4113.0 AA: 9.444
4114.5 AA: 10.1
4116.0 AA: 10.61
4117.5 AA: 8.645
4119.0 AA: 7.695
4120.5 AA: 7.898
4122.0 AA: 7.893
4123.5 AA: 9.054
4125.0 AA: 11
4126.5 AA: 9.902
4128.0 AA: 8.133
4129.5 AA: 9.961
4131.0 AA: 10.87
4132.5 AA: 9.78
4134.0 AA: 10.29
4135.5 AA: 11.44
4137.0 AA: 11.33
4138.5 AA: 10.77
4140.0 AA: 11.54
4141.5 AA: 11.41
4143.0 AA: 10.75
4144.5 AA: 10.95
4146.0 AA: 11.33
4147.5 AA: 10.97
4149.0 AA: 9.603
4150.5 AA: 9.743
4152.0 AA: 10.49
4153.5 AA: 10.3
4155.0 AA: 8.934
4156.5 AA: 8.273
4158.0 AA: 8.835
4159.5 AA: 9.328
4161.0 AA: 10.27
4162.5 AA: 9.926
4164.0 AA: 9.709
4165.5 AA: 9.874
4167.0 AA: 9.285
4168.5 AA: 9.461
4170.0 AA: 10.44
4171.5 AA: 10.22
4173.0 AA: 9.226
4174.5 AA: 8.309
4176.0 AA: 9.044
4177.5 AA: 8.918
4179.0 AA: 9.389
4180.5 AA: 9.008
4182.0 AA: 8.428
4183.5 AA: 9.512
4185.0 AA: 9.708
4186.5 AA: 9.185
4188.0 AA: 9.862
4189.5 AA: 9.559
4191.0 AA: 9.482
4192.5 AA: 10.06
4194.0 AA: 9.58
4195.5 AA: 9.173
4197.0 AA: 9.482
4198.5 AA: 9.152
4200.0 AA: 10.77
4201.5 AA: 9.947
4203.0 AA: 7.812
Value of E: 223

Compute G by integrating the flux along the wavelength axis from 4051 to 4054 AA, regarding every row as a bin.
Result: 28.7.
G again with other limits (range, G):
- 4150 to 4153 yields 30.5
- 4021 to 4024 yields 29.3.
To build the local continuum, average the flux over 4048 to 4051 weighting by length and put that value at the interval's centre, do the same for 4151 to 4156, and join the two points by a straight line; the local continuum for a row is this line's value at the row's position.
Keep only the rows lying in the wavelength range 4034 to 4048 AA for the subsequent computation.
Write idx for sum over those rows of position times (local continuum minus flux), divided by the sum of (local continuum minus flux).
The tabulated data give 4039.6 AA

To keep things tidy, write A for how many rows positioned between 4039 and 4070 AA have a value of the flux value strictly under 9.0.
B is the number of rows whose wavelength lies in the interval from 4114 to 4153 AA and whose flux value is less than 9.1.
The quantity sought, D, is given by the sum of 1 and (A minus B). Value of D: 4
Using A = 9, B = 6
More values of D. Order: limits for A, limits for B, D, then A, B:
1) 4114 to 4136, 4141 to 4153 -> 6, 5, 0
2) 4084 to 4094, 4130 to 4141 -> 3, 2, 0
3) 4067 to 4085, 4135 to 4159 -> 1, 3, 3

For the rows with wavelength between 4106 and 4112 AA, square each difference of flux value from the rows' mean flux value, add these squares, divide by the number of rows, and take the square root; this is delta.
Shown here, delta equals 0.86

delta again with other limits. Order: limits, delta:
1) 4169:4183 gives 0.68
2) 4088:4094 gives 0.97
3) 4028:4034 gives 0.47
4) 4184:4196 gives 0.29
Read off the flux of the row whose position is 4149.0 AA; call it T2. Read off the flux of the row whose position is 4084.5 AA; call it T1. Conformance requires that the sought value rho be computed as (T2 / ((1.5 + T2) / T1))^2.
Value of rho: 76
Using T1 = 10.11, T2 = 9.603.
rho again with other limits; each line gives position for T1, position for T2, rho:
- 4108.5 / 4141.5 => 60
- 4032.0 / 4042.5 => 49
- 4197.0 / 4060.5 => 66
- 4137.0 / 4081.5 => 96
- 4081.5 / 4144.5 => 69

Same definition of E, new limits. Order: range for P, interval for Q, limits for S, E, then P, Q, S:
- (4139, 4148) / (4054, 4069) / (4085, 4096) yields 212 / 11.4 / 9.5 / 10.9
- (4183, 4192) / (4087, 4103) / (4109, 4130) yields 221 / 9.7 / 10.9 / 10.6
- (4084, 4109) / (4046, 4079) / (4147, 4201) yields 249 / 10.9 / 11.5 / 10.7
